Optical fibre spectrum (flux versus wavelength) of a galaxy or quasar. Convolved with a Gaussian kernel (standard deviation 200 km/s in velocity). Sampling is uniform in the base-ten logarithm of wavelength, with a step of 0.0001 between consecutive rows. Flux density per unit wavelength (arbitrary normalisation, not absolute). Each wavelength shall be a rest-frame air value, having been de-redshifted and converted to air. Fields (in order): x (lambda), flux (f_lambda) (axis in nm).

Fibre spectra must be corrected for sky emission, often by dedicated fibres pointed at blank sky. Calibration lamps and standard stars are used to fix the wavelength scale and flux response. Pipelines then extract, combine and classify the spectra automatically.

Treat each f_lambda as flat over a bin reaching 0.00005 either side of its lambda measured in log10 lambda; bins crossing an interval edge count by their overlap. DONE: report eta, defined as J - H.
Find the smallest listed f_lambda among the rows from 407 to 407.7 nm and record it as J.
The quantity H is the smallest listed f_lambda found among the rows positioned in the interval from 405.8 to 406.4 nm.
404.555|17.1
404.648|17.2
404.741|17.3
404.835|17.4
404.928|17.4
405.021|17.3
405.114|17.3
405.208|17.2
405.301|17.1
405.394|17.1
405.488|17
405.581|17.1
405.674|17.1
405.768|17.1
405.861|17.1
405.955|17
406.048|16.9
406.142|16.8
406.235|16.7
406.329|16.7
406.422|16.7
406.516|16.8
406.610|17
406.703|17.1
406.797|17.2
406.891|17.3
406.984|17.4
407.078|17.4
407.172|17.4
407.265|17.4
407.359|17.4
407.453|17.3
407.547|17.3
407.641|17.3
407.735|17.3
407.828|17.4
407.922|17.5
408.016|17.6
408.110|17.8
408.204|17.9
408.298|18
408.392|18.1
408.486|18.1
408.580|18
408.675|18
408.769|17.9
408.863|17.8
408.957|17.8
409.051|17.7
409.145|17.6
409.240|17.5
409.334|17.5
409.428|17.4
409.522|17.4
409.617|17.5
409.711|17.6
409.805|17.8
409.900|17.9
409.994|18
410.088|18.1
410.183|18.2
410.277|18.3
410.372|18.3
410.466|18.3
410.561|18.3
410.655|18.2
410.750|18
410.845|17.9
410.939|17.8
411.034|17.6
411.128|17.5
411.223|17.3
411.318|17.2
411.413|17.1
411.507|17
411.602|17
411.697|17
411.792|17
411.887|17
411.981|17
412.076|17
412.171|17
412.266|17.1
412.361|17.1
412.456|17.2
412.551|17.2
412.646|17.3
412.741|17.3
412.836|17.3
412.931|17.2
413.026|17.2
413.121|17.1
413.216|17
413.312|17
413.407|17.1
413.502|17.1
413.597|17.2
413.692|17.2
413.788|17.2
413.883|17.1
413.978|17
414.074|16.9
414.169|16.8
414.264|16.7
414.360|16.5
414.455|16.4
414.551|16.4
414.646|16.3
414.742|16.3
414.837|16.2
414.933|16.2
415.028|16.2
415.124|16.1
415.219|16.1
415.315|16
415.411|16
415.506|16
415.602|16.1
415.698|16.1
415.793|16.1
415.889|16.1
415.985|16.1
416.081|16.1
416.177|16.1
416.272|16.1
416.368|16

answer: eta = 0.60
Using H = 16.7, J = 17.3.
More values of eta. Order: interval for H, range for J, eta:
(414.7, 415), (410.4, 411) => 1.60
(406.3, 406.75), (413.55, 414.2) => 0.10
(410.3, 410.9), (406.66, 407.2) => -0.80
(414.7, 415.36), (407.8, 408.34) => 1.40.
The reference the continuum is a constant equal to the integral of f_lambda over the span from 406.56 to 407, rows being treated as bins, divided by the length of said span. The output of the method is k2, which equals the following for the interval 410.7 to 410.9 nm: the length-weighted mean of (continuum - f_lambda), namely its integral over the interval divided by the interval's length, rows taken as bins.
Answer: -0.75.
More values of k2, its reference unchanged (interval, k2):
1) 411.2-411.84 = 0.12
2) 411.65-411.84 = 0.19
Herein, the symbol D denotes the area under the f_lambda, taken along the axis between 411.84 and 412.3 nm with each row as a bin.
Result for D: 8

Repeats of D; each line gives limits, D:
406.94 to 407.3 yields 6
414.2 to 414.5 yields 5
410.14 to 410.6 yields 8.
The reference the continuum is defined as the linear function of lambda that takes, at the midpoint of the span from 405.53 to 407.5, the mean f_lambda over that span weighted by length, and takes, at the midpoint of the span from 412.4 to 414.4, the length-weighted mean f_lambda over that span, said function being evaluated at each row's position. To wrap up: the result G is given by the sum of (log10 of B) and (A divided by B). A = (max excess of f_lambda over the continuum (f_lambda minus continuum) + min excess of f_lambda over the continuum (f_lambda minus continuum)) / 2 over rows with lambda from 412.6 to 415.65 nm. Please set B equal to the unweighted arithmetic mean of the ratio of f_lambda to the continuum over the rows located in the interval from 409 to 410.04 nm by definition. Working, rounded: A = -0.4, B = 1.03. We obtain -0.4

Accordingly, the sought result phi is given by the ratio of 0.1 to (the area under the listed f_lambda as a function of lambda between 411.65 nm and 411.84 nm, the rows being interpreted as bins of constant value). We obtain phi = 0.0310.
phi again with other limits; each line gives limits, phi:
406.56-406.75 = 0.0309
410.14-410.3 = 0.0342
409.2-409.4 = 0.0285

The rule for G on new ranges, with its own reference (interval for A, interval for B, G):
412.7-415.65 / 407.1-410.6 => -0.4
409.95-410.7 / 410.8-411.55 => 1.1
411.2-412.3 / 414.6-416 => 0.0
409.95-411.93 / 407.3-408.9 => 0.6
